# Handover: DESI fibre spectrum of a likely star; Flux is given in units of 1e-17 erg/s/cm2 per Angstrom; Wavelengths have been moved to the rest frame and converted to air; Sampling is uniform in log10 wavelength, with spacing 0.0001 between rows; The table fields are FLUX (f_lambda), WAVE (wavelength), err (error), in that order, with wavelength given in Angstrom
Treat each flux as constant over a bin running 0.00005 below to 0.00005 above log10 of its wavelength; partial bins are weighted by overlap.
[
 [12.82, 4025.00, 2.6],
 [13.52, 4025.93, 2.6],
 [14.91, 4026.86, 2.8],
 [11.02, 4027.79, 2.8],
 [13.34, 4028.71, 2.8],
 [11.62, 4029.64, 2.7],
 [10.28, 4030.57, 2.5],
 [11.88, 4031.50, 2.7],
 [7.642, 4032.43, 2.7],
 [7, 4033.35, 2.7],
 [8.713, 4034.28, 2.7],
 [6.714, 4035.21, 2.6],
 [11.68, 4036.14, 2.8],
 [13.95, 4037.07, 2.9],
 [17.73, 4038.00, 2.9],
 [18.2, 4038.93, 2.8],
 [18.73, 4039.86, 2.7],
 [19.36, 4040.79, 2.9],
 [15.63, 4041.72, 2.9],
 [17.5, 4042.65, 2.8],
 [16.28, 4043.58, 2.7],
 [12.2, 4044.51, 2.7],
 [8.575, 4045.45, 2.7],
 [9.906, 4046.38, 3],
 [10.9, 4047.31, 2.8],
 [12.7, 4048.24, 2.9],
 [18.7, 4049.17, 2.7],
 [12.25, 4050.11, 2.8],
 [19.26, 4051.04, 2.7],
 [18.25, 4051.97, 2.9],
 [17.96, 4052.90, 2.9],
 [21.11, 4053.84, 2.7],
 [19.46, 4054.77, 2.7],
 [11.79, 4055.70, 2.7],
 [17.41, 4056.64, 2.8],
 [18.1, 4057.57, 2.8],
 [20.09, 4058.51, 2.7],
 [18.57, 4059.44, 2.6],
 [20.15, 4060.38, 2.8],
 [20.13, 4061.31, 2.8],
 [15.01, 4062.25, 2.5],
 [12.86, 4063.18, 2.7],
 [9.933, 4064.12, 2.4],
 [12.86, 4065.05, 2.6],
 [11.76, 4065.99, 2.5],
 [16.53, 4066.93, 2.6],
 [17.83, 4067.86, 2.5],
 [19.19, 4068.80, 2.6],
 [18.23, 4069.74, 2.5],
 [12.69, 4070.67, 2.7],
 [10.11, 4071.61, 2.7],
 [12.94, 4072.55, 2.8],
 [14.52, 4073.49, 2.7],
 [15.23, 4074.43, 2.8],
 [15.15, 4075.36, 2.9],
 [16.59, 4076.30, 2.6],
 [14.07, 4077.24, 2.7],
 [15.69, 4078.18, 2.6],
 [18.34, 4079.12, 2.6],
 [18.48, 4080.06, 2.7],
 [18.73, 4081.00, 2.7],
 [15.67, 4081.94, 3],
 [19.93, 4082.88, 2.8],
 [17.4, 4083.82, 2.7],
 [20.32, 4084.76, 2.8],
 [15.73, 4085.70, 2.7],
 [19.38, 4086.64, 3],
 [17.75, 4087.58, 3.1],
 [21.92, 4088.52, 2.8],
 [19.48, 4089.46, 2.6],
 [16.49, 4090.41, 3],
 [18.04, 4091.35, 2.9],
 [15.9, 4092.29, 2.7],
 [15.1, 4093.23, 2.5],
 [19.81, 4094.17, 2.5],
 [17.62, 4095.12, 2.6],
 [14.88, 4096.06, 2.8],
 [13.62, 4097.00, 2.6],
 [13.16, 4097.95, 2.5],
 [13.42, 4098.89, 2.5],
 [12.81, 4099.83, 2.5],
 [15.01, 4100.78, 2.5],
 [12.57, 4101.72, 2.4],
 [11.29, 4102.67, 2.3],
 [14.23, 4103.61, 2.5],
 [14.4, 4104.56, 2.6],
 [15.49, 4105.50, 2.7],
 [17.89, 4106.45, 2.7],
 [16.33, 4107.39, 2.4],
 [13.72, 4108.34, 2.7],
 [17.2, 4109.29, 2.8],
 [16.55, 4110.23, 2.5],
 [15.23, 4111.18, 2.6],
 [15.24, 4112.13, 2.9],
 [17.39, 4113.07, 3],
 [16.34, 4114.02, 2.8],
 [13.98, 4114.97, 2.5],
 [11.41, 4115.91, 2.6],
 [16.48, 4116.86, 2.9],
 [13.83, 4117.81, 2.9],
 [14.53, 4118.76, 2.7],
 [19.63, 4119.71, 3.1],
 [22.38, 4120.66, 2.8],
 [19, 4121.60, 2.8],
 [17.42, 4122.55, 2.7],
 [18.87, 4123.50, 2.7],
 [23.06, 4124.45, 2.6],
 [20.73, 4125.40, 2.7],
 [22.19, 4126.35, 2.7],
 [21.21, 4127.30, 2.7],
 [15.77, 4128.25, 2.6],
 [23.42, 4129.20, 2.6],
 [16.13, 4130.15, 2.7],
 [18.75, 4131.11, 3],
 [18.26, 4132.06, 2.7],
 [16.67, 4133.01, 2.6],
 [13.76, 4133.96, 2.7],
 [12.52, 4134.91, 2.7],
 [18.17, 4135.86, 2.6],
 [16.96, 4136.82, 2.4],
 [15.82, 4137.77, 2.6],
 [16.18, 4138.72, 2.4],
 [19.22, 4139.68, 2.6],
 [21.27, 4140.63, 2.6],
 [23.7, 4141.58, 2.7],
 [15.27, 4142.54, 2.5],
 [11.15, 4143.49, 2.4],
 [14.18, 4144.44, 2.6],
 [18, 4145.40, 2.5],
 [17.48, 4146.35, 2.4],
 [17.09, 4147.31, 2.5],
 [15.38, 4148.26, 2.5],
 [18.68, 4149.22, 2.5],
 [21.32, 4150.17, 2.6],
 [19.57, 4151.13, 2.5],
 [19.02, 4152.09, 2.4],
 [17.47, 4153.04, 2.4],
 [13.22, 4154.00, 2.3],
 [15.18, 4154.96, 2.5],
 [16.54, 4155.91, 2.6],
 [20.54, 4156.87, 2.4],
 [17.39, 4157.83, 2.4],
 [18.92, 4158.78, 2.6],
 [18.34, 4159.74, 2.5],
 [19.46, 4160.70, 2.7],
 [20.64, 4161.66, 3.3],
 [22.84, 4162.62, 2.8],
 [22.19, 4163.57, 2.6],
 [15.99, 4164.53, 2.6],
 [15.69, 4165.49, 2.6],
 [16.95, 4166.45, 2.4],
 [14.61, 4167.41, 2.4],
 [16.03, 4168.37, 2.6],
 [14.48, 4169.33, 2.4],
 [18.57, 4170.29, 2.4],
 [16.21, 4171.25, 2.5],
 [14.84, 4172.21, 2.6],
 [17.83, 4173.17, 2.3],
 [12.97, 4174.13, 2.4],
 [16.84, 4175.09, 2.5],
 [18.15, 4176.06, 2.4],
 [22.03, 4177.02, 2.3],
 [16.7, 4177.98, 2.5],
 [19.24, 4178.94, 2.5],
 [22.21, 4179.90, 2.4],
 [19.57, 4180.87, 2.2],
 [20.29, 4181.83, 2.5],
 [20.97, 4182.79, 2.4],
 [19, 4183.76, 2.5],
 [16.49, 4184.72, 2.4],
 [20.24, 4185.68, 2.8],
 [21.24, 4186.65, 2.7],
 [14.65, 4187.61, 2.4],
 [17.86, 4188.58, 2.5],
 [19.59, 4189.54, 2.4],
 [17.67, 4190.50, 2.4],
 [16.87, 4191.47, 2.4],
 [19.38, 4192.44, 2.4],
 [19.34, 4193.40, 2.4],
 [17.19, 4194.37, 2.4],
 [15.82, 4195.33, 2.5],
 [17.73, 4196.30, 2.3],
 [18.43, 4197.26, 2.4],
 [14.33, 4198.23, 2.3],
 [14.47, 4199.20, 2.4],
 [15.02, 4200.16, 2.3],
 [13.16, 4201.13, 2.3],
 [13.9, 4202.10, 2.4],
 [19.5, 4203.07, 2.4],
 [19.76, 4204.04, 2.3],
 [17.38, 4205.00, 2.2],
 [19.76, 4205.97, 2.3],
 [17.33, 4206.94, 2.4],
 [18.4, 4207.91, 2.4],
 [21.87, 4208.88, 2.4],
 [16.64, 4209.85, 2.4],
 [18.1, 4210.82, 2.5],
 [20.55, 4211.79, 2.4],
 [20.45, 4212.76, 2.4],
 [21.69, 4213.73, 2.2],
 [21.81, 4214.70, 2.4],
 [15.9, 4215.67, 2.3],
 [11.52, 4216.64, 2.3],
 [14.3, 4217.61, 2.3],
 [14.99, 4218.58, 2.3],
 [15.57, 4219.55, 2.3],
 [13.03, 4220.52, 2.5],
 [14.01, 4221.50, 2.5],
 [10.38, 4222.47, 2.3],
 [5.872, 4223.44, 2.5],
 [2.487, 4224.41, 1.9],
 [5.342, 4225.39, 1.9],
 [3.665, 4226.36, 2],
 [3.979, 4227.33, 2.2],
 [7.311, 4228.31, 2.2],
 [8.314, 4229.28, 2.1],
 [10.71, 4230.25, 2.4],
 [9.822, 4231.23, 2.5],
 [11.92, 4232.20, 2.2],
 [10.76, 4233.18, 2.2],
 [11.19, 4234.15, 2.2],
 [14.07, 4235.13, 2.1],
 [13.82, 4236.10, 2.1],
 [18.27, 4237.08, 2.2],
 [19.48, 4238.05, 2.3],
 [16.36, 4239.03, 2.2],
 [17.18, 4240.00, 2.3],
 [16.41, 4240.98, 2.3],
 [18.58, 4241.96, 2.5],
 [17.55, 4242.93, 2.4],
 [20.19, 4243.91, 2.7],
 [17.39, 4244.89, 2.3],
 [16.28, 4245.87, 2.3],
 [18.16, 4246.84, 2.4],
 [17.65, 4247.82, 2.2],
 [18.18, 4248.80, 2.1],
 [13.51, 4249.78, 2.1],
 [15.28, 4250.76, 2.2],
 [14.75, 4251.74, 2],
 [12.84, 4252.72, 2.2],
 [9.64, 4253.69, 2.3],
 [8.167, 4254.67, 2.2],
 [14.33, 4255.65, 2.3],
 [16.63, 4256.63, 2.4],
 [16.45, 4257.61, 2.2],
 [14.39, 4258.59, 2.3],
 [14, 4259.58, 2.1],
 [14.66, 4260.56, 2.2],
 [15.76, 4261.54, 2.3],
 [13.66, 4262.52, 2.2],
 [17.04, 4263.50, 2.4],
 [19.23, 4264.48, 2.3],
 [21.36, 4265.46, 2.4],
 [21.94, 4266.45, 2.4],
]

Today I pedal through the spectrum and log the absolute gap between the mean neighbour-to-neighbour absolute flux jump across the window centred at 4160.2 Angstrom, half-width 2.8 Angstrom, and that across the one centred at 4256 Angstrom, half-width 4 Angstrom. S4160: 0.93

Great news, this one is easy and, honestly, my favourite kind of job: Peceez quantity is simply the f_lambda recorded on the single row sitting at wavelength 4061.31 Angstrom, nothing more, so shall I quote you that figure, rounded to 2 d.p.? 20.13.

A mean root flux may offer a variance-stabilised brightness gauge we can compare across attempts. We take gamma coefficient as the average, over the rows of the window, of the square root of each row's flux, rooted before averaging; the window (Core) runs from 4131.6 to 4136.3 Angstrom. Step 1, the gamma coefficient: 4.0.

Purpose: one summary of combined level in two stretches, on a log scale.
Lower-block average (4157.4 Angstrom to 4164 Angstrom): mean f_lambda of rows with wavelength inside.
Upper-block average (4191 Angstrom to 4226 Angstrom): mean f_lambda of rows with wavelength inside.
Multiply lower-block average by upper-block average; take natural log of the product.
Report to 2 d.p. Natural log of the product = 5.76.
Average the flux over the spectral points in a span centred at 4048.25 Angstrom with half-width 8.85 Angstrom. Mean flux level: 15.7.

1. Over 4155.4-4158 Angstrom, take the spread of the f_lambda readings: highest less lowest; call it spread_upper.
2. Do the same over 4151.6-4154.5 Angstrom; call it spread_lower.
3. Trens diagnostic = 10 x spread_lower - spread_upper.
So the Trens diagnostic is 54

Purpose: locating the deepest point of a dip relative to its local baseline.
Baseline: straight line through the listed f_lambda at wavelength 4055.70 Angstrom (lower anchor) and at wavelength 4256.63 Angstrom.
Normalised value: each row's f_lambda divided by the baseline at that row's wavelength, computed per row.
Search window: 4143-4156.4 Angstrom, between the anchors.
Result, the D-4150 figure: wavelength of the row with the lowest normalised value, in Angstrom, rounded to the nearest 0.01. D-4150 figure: 4143.49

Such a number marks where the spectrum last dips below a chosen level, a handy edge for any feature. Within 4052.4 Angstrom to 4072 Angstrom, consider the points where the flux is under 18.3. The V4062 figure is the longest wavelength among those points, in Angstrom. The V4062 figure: 4071.61 Angstrom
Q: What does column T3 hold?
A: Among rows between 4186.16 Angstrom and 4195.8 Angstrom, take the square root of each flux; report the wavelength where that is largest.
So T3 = 4186.65 Angstrom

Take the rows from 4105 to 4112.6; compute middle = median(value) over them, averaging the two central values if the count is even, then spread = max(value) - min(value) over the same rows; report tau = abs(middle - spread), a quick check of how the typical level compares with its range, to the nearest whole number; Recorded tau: 12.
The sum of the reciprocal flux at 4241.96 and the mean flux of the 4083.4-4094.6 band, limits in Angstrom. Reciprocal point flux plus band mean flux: 18.2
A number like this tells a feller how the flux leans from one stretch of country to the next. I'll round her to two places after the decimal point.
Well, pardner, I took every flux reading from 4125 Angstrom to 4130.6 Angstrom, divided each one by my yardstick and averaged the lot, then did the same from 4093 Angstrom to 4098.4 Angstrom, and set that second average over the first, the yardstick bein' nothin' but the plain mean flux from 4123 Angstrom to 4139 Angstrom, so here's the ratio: 0.79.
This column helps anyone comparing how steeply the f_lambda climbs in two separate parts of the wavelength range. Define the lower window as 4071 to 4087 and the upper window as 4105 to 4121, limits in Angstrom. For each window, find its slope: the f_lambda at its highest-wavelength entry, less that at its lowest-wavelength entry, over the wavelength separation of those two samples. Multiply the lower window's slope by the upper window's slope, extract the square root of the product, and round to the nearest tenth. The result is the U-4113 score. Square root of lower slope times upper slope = 0.5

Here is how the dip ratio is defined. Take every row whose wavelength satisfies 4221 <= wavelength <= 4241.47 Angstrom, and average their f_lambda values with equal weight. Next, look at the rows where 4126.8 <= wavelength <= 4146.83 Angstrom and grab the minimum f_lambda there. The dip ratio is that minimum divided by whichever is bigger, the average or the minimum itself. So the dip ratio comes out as 1.00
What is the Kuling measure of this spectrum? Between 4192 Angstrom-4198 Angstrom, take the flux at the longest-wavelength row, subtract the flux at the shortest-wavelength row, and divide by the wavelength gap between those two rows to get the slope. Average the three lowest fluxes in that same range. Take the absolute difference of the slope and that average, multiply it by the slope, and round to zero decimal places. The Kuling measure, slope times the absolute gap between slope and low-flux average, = -3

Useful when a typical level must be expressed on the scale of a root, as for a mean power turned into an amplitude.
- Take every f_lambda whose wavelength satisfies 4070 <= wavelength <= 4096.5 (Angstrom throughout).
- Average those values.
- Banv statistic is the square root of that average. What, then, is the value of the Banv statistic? 4.09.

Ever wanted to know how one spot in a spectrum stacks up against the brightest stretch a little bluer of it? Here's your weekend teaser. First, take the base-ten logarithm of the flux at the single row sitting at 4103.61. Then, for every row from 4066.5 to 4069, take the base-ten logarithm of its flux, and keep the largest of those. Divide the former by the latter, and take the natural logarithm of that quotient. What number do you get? -0.11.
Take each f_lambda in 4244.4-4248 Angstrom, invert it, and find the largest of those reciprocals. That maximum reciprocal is 0.061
